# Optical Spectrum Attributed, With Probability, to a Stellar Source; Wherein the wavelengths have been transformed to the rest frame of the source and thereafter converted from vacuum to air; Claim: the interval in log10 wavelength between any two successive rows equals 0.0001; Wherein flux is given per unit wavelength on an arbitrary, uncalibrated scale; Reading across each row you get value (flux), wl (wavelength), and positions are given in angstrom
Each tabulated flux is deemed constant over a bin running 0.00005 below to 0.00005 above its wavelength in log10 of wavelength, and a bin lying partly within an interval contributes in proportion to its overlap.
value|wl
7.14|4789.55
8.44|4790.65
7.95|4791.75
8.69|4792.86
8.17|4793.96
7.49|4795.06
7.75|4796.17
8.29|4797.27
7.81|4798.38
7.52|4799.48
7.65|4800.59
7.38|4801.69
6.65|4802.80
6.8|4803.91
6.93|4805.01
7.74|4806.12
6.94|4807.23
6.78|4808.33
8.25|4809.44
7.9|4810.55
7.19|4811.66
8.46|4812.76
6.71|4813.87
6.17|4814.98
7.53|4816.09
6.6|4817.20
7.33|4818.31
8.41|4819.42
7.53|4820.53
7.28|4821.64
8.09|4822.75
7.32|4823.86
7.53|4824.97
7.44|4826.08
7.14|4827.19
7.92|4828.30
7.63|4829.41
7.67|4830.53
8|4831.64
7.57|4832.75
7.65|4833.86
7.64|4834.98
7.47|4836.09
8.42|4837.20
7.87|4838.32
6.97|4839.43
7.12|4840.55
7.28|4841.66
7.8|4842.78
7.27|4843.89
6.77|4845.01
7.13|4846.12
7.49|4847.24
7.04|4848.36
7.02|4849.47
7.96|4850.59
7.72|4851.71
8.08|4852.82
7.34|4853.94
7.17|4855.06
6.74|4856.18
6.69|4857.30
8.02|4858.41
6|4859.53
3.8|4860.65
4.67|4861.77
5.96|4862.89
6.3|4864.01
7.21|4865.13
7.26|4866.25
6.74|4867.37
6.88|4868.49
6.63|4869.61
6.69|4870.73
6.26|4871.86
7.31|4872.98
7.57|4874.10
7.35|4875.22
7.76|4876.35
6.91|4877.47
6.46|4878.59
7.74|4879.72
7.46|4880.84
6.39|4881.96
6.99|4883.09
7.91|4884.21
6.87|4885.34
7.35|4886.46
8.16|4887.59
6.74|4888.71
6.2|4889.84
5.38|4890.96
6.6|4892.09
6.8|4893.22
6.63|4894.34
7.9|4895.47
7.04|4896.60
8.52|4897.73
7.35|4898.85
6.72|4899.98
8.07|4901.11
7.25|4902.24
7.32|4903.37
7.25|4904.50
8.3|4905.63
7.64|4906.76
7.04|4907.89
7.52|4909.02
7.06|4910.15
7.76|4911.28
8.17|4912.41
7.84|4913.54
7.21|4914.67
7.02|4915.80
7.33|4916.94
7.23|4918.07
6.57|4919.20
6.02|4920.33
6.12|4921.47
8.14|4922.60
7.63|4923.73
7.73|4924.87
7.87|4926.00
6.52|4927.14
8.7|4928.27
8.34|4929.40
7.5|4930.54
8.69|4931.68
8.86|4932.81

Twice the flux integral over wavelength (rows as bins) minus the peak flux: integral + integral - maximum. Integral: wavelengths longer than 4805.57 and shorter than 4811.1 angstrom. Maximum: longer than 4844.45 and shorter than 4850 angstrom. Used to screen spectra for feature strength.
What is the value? 76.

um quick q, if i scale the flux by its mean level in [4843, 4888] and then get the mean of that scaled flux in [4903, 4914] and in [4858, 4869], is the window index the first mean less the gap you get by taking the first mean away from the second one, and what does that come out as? 1.28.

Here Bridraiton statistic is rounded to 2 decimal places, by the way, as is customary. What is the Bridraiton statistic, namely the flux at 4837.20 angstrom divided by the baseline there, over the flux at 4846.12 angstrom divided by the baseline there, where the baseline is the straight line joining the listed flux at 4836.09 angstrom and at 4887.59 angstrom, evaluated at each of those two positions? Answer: 1.20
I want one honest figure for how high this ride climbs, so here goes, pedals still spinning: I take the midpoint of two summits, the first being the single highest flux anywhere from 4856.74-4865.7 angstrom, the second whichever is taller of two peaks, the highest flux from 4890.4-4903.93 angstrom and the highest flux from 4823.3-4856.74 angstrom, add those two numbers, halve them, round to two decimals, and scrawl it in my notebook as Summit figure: 8.27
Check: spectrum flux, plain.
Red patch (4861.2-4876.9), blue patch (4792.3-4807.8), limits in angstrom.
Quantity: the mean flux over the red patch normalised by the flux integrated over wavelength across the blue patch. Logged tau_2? 0.058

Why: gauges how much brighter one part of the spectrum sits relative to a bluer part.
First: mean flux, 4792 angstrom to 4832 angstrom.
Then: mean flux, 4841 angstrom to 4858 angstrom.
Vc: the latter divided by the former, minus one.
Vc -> -0.03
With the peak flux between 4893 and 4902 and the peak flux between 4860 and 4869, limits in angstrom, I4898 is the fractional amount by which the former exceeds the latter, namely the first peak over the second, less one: 0.17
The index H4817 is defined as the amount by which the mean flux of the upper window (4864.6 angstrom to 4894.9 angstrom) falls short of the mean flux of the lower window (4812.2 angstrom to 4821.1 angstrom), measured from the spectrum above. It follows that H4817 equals 0.37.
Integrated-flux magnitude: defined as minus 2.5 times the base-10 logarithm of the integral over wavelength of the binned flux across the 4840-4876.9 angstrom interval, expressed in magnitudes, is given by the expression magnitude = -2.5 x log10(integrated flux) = -6.02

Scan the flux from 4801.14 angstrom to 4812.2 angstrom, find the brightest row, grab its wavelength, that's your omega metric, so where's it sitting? 4809.44 angstrom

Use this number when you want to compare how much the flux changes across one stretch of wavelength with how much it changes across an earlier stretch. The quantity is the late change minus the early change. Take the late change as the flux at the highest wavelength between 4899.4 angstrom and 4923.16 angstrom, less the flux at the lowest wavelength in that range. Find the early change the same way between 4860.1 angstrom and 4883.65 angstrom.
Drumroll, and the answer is -2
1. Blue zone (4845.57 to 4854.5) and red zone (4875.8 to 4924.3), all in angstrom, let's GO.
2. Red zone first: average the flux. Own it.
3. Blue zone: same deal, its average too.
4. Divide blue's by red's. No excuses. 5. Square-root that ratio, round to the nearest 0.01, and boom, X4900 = 1.02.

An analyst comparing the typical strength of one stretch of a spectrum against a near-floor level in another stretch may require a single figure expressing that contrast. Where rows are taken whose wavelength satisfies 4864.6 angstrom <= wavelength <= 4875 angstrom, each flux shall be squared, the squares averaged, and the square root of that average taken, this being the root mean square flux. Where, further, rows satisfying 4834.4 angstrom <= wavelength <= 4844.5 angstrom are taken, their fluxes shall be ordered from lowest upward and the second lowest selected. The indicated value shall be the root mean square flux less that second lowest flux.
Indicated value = -0.16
